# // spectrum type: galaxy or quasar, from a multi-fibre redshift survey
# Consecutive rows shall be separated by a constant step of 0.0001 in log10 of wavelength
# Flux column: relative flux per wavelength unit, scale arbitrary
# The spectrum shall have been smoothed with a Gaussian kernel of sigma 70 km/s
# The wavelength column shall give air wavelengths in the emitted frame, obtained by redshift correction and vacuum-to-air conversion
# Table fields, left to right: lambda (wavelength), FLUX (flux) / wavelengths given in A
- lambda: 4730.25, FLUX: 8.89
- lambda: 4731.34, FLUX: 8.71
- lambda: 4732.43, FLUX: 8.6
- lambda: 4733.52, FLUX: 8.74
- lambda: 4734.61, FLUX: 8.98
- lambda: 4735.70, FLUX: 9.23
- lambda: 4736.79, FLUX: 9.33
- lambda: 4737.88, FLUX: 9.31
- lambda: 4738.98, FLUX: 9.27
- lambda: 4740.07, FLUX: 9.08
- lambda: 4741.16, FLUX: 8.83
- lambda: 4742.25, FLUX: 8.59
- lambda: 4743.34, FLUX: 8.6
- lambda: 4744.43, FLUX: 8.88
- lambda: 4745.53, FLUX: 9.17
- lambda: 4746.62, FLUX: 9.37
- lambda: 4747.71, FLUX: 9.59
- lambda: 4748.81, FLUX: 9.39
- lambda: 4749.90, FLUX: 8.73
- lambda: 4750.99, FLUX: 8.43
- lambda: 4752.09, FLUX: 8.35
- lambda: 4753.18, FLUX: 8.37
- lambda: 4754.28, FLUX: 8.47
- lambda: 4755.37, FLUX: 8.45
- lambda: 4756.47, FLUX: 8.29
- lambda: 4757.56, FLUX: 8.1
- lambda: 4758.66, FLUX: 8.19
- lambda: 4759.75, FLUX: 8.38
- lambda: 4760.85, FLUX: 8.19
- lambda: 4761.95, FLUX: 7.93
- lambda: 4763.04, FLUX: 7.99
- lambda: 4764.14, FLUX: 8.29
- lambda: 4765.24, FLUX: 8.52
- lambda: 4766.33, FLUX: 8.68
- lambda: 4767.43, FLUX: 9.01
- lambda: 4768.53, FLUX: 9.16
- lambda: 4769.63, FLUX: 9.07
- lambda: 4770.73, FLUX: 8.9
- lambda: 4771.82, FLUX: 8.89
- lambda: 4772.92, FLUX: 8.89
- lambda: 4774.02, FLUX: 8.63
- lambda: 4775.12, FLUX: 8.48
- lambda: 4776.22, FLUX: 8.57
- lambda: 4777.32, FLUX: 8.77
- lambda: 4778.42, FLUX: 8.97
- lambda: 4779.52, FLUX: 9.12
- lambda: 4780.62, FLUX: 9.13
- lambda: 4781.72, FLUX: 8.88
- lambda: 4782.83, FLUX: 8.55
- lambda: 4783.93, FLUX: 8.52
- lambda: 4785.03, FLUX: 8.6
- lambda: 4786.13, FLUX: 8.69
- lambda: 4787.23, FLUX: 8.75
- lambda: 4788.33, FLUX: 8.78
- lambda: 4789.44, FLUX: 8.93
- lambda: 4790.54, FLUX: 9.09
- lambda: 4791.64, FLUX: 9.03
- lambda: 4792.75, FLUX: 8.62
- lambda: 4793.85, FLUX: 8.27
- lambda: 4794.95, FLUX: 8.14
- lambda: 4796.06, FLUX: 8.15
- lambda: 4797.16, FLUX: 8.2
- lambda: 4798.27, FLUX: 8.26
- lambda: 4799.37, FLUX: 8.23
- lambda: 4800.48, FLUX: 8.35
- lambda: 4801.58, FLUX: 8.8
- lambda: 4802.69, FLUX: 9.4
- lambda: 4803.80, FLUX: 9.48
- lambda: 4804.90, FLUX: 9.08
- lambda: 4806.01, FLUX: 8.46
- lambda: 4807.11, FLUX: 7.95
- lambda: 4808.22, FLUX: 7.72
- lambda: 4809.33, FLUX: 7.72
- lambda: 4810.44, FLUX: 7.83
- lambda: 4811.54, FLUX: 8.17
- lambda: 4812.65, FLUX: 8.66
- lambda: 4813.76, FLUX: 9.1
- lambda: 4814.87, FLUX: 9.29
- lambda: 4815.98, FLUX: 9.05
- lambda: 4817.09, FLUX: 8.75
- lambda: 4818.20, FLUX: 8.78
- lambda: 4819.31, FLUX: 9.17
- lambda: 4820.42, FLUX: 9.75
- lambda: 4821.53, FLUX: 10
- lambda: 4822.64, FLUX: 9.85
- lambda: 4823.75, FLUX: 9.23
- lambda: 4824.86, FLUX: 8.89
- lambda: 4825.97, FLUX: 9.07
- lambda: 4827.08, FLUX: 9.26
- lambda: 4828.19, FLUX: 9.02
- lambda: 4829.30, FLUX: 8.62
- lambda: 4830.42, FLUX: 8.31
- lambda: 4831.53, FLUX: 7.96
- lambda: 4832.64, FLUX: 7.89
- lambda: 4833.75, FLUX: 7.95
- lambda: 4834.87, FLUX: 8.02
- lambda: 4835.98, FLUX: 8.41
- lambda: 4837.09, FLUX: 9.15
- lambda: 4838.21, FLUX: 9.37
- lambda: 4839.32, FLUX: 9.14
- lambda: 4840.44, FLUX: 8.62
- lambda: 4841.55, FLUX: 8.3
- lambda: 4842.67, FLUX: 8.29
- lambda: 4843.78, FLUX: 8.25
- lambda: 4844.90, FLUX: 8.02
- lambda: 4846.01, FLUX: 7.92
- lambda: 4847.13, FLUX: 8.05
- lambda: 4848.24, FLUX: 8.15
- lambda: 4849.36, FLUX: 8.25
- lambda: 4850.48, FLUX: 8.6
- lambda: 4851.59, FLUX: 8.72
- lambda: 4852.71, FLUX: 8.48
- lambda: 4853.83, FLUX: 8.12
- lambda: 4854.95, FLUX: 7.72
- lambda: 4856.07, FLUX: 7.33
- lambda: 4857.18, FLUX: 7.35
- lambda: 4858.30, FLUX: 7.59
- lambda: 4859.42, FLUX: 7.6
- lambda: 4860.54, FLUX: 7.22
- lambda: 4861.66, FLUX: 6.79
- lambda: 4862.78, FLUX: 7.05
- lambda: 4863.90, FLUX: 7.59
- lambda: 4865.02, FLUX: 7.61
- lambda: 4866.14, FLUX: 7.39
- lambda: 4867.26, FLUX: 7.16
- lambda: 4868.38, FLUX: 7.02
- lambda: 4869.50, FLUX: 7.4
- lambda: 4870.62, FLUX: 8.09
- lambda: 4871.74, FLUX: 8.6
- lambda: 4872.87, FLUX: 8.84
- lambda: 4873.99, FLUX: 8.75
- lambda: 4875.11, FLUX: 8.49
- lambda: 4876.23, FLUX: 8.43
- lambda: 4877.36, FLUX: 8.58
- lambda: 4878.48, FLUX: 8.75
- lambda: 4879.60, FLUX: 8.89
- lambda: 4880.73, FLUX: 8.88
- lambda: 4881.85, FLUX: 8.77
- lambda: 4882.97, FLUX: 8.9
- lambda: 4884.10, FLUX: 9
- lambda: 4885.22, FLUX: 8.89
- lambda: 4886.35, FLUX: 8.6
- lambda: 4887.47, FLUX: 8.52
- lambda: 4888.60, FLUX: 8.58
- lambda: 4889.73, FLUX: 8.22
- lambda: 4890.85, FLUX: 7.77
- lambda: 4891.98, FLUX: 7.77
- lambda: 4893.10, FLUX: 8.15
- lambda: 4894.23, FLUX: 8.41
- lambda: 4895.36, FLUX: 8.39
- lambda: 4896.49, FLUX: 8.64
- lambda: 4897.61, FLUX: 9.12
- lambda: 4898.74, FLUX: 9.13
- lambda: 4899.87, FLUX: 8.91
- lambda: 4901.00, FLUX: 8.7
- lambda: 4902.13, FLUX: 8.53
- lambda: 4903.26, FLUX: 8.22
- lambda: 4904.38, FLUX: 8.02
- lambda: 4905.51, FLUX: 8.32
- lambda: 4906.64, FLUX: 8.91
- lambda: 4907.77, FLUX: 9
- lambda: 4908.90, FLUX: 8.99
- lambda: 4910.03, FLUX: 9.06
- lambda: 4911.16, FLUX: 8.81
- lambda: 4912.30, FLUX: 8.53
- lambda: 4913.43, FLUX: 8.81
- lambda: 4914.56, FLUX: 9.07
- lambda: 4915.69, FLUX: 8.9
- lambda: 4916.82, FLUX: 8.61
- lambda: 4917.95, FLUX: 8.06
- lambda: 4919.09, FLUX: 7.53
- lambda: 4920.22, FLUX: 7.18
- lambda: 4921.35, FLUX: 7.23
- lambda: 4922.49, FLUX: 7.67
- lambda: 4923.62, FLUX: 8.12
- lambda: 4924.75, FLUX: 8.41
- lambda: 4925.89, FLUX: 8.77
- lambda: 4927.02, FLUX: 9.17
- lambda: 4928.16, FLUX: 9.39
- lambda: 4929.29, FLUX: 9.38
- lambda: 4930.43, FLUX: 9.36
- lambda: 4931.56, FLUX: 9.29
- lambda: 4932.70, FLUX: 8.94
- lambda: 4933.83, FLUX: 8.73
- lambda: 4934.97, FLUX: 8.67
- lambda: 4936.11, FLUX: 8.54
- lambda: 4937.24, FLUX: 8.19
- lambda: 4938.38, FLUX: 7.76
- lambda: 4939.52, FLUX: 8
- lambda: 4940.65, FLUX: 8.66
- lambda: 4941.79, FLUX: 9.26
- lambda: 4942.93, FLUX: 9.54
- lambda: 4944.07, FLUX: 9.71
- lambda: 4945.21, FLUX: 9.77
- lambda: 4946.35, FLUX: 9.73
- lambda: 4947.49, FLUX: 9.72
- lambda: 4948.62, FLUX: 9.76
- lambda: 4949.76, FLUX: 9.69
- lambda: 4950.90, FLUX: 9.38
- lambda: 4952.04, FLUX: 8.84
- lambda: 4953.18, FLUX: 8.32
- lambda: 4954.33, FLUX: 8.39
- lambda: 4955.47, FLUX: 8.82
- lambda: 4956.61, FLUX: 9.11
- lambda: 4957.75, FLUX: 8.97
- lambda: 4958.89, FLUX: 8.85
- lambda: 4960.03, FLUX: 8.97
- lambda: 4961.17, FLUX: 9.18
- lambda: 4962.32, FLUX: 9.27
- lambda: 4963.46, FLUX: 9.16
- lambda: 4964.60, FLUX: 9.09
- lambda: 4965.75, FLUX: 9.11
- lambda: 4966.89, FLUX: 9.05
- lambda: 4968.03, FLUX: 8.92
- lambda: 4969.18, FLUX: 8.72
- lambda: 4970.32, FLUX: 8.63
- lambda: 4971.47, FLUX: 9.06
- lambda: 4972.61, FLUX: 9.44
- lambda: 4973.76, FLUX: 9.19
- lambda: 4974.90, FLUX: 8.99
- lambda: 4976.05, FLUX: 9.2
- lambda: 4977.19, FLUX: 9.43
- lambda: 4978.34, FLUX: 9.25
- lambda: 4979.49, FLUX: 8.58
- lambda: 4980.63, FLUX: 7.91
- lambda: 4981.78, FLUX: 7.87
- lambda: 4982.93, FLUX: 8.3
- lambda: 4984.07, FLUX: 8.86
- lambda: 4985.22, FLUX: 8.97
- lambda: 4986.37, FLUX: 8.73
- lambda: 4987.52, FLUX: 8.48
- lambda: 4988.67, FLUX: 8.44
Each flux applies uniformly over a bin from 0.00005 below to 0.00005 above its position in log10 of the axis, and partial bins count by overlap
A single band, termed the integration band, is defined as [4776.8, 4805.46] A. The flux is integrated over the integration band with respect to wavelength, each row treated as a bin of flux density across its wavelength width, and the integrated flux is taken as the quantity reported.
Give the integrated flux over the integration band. 250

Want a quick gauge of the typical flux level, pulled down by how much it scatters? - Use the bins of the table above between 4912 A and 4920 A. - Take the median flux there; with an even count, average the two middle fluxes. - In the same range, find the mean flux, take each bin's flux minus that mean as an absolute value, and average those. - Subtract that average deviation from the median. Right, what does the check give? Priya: 8.2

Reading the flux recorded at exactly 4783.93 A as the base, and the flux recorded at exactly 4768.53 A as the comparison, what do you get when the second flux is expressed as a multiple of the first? 1.08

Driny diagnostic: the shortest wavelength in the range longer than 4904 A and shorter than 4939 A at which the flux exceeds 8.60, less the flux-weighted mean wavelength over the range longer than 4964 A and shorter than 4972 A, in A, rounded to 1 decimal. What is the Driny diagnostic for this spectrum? -61.4 A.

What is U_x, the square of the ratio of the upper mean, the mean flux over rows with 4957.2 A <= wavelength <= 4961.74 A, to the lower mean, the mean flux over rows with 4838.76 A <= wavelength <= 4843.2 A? 1.10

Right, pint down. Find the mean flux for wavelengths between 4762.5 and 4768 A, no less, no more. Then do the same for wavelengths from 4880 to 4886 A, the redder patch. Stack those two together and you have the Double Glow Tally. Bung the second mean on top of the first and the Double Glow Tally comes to 17.4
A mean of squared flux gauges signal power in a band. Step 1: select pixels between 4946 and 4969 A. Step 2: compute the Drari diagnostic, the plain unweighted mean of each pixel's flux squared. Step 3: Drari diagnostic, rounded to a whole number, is 83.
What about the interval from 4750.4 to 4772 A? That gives 72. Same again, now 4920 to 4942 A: 73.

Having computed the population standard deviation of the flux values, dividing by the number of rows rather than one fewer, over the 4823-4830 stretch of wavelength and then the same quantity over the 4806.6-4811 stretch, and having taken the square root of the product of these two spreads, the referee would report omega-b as 0.14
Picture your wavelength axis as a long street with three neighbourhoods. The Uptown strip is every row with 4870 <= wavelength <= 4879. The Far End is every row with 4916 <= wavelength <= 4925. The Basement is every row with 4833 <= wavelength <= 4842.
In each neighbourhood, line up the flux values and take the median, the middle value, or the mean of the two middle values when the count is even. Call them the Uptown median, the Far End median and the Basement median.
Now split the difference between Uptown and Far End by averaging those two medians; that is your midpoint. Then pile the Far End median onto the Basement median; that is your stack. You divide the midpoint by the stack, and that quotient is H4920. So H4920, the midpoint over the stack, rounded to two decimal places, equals 0.50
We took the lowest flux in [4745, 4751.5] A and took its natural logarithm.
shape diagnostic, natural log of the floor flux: 2.13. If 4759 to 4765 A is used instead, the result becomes 2.07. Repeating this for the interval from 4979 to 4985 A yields 2.06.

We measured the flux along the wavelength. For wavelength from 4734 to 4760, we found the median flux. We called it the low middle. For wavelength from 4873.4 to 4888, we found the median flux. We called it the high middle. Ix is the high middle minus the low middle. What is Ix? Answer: 0.0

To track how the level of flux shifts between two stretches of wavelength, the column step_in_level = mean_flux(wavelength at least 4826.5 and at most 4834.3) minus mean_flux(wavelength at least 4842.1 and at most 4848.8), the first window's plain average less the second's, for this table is 0.32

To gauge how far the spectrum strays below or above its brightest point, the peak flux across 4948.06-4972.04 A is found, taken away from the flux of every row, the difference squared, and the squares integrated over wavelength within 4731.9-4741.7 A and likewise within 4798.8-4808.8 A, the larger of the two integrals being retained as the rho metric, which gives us 17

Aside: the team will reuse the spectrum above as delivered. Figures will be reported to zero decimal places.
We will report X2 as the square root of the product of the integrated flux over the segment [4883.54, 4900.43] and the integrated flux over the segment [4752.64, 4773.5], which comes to 160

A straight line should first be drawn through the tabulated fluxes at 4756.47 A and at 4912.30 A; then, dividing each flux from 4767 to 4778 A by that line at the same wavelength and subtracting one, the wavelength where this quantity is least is 4775.12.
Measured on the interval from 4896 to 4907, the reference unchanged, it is 4904.38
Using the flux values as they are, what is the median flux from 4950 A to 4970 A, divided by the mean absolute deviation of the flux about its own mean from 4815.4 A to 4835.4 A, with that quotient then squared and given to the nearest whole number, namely 303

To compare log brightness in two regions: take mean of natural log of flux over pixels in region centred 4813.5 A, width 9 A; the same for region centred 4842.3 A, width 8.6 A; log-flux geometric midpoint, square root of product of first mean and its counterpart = 2.14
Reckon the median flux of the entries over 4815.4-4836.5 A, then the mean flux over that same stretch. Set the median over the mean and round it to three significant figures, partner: 1.01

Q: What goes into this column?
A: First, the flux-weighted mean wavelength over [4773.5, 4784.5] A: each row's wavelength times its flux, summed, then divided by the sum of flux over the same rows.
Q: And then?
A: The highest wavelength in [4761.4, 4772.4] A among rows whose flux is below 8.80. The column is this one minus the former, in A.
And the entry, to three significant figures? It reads -12.7 A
